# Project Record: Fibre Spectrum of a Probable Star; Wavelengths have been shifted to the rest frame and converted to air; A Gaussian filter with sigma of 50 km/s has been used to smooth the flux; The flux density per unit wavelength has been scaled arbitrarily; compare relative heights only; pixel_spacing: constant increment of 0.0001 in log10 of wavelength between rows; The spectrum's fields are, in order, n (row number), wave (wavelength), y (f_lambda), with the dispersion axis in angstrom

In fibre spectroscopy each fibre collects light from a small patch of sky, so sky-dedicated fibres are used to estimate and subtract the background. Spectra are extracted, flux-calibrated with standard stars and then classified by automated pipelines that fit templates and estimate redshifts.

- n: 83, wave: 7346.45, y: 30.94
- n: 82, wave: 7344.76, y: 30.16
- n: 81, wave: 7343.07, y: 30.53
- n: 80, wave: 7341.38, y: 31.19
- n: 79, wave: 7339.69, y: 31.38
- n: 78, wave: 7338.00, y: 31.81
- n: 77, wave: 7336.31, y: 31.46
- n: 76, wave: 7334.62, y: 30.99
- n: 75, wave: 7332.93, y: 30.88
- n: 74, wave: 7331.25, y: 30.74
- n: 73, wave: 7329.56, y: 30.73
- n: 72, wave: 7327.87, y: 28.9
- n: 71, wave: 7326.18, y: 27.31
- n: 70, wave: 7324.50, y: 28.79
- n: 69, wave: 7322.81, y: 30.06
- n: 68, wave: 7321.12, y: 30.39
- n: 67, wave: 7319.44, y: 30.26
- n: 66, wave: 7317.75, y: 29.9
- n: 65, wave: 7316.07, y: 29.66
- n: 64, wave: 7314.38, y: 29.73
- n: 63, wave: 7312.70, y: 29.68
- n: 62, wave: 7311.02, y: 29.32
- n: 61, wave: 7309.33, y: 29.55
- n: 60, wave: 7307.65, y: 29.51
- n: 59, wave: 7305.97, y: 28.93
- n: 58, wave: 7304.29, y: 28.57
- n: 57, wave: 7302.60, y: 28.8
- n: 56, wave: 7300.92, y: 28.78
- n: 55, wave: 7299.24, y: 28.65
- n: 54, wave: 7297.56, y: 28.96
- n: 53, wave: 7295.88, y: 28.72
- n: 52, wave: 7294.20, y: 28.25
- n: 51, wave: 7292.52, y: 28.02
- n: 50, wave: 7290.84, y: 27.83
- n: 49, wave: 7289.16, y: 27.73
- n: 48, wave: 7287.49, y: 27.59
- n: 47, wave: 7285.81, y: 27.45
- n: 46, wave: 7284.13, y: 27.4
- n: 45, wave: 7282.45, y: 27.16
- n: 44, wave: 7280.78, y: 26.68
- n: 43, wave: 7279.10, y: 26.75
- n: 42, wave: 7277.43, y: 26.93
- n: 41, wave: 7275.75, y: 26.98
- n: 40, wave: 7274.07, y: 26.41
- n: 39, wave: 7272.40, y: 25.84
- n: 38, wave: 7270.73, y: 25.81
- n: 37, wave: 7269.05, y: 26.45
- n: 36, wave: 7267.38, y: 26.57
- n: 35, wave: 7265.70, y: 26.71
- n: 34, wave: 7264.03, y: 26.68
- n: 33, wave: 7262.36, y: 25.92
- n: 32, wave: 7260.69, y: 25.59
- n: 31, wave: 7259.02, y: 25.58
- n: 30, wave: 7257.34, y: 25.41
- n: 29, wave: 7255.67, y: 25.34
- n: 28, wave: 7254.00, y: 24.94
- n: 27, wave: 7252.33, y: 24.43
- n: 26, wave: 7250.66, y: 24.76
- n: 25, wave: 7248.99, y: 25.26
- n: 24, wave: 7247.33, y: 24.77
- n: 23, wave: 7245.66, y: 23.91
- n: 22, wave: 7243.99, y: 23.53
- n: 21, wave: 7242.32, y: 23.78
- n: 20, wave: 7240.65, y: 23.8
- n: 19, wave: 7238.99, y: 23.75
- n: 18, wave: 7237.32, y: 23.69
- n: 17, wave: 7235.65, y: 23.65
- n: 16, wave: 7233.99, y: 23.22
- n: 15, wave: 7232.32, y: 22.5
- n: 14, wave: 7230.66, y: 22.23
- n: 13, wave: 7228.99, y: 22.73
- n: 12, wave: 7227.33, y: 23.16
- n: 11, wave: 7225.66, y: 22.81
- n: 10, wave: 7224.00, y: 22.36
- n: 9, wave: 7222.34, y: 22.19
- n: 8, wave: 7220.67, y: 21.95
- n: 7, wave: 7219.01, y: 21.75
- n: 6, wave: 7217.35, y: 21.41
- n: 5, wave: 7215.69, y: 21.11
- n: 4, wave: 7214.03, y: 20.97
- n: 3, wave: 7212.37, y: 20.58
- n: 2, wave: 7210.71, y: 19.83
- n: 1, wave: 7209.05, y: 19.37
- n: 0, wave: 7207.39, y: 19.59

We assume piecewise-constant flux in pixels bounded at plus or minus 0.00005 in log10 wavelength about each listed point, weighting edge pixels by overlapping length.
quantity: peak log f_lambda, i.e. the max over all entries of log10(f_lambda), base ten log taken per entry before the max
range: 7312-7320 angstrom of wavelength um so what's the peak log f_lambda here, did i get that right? 1.48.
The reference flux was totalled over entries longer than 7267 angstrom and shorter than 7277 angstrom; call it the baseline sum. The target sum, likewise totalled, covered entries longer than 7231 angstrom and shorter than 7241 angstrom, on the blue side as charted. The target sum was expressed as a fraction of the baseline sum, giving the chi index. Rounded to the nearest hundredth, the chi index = 0.89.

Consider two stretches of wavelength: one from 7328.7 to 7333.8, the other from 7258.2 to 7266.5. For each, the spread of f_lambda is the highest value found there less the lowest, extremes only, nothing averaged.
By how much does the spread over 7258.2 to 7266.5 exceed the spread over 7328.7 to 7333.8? 1.0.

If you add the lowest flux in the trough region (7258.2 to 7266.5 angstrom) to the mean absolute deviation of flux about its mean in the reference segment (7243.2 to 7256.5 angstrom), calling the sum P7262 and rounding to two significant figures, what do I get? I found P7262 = 26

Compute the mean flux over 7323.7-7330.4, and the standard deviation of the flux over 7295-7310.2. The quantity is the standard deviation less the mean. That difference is -28.6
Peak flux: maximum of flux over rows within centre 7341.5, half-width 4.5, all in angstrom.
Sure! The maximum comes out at 31.81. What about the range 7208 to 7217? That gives 21.11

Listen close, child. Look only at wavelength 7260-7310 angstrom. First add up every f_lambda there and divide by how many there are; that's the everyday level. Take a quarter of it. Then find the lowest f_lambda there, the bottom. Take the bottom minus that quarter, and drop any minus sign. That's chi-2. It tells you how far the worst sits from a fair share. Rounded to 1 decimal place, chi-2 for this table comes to 18.7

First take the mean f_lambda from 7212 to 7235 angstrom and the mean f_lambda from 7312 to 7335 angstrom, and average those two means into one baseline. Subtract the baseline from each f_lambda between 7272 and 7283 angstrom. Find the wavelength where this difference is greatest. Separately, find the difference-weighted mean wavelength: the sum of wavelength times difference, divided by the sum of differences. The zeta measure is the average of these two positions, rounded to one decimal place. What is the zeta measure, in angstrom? 7280.7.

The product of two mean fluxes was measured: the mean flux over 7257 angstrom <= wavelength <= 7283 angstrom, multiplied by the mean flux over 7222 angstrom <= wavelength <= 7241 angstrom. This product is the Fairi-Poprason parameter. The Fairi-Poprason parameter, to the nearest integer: 606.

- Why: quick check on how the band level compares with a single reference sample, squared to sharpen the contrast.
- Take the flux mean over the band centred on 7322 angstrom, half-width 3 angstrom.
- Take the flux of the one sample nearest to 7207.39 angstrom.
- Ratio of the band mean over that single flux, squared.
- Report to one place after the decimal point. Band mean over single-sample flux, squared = 2.3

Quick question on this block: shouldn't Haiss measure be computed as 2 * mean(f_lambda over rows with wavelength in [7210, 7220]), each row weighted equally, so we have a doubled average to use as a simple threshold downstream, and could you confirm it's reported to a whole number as 42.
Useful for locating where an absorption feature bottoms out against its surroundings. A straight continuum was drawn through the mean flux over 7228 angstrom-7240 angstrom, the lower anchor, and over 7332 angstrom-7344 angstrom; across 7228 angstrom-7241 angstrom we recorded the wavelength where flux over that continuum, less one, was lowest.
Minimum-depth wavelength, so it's 7230.66 angstrom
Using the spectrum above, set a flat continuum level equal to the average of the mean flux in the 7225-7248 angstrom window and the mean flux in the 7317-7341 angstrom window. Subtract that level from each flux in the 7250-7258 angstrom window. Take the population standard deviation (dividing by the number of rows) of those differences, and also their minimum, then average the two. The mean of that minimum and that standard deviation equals -1.0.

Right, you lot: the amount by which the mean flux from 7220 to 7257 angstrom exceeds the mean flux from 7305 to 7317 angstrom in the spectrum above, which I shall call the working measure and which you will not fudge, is -5.9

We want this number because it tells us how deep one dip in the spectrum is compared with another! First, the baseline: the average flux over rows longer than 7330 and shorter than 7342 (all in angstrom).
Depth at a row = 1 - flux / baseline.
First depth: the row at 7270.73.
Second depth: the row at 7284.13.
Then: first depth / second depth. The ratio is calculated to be 1.4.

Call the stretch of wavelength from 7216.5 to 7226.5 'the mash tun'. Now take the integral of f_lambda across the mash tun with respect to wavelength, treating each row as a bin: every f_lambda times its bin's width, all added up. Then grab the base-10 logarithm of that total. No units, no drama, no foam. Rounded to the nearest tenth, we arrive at 2.3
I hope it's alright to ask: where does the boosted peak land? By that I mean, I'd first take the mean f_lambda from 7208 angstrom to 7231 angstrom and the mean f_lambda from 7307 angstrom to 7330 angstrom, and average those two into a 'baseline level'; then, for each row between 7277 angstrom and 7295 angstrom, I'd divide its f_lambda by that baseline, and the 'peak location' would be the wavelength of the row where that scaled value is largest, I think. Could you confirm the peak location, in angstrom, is 7294.20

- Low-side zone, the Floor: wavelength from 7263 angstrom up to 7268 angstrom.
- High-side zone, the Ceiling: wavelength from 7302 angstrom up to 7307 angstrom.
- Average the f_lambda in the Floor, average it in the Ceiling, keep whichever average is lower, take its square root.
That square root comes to 5.2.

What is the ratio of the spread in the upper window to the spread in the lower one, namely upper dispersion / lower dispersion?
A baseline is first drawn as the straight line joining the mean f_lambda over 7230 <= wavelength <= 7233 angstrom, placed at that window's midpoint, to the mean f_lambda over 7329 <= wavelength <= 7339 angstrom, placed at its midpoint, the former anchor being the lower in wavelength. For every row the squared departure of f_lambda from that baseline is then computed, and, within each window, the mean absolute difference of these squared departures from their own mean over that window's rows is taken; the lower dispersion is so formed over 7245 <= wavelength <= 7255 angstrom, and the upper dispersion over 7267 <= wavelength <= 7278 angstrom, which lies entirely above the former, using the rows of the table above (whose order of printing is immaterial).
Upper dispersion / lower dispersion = 0.69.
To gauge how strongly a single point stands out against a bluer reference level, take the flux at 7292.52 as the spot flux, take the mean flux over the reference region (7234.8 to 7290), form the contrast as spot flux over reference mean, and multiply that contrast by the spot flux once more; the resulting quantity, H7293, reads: 31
